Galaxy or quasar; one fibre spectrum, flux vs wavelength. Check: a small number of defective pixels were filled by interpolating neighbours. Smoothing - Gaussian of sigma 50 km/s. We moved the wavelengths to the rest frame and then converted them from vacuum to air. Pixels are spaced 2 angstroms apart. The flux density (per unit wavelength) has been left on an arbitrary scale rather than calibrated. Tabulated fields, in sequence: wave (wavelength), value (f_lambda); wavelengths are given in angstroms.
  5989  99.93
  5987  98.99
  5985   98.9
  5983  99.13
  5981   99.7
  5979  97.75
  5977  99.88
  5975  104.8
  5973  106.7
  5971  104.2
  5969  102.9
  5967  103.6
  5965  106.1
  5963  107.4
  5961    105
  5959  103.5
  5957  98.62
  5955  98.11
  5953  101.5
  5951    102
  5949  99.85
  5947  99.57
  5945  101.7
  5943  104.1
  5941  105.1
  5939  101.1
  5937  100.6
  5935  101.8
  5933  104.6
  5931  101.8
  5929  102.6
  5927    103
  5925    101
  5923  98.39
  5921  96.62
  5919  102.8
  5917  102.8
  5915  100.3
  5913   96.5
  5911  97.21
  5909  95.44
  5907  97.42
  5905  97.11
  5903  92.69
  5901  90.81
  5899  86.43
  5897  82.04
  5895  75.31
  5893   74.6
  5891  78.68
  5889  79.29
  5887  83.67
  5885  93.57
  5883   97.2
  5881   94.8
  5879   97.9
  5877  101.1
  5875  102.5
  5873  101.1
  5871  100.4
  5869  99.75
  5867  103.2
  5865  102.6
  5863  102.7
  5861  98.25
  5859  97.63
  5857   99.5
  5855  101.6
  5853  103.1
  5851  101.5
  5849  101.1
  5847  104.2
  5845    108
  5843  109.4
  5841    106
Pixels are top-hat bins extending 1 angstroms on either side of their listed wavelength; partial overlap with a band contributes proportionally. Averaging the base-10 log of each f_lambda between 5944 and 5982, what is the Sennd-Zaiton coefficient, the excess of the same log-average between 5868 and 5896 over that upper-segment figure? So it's -0.051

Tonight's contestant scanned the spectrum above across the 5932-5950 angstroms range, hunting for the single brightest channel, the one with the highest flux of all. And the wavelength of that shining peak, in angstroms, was 5941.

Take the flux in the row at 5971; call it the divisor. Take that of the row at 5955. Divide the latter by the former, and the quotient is 0.94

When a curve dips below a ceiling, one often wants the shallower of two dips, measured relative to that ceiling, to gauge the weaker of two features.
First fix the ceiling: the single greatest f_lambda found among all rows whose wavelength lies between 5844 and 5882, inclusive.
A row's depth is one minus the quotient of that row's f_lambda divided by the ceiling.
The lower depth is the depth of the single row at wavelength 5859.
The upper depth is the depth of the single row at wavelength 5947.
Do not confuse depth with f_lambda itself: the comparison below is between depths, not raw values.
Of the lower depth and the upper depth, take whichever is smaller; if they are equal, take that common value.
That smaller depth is 0.078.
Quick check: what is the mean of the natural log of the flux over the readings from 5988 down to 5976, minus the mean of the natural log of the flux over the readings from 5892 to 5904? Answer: 0.173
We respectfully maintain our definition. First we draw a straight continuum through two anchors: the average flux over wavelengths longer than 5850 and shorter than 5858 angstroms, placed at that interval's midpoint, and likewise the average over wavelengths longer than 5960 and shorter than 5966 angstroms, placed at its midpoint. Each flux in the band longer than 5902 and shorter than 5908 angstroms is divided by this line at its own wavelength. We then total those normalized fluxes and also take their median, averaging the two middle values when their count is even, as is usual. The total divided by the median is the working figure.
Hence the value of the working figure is 2.96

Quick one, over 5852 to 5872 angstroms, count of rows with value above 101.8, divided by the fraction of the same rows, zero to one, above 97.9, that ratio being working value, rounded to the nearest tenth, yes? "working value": 4.4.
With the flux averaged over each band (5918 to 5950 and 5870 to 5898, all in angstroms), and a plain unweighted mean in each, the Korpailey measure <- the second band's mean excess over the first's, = -11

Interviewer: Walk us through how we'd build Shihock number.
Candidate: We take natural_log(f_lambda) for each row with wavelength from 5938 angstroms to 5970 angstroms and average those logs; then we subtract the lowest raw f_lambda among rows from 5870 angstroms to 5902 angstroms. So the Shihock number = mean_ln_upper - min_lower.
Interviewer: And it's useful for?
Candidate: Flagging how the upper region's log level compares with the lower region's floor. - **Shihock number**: -70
